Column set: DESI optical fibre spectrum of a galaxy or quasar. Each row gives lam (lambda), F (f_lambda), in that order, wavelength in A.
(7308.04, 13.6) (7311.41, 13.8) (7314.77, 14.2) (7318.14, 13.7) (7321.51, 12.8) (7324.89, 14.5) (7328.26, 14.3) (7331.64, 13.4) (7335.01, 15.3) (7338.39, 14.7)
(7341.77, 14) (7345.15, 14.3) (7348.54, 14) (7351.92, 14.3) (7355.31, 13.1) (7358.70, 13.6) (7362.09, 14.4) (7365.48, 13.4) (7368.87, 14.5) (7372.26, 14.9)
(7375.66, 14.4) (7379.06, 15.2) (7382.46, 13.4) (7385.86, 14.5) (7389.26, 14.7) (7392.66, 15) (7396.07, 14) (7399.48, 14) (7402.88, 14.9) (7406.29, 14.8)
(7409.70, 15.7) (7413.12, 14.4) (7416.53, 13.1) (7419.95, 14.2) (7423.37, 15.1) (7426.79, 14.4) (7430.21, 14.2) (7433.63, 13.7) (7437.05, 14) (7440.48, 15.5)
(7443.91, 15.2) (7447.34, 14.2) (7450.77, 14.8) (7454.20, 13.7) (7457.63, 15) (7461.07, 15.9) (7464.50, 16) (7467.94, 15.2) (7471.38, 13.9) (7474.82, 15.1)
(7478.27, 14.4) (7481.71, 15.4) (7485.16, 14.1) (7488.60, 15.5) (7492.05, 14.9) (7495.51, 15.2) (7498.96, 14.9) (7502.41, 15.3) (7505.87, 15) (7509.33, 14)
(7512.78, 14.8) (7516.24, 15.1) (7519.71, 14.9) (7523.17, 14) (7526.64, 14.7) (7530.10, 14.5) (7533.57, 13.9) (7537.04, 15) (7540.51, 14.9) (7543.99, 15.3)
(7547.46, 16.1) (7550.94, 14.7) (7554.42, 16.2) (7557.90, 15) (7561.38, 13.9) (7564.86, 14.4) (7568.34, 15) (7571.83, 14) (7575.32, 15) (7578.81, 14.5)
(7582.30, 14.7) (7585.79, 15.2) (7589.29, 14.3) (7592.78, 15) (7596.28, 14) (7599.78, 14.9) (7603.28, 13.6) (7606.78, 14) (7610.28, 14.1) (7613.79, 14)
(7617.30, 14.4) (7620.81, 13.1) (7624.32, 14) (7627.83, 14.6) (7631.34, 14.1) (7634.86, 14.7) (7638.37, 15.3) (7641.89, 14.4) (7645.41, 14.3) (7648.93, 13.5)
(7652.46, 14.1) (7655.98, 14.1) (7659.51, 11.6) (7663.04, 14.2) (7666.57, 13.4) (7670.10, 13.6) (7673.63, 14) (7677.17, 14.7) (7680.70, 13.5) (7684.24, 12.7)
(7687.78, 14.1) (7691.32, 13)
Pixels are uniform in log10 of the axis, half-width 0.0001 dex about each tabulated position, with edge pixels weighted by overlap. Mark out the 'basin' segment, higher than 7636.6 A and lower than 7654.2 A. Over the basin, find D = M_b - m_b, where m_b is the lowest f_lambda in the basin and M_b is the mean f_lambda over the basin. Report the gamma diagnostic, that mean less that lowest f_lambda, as 0.82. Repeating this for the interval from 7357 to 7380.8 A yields 0.94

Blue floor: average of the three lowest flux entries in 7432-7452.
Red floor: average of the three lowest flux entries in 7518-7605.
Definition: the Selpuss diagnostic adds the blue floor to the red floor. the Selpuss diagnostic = 27.8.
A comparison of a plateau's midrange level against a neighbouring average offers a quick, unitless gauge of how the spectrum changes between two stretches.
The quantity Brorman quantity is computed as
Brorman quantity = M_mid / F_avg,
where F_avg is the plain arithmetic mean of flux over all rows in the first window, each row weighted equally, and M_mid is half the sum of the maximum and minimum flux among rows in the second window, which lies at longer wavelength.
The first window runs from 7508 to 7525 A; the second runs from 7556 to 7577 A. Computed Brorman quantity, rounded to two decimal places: 0.99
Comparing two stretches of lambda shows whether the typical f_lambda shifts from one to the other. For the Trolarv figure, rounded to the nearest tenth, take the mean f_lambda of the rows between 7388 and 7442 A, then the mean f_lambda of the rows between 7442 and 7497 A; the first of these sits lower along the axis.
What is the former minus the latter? -0.4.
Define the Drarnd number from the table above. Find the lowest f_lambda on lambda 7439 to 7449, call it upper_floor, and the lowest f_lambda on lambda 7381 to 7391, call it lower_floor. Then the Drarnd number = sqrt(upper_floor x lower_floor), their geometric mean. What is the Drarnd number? 13.8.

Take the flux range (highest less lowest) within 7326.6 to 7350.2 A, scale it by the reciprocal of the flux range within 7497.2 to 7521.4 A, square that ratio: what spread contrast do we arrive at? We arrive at 2.1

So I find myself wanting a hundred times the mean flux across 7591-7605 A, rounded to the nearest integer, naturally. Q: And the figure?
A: 1438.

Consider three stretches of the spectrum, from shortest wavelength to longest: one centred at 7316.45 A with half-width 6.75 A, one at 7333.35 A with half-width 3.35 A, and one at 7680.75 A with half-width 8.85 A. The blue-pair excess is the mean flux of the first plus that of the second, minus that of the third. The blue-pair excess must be 14.2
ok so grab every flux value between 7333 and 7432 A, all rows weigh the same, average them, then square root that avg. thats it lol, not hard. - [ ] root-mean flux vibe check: 3.79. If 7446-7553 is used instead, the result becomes 3.85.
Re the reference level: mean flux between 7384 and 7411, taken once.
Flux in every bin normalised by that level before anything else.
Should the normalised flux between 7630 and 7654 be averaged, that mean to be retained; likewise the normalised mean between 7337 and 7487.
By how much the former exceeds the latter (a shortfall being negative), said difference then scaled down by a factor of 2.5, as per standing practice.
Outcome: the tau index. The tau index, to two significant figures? -0.0038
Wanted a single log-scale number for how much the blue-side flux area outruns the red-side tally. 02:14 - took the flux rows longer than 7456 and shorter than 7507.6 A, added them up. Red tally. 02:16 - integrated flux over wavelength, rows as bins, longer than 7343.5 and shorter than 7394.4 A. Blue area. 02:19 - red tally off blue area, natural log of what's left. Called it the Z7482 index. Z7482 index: 6.21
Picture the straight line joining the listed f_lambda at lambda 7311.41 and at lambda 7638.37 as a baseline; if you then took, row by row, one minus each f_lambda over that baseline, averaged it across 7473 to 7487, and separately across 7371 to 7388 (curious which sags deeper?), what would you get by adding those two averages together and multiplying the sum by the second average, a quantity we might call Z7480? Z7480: 0.0010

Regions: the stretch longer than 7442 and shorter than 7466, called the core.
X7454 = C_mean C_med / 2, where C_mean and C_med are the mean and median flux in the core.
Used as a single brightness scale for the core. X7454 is 112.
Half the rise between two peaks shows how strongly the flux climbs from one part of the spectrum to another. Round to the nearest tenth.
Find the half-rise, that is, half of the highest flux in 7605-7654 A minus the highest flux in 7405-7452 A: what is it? -0.2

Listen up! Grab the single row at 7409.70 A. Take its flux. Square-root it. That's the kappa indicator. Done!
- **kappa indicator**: 3.96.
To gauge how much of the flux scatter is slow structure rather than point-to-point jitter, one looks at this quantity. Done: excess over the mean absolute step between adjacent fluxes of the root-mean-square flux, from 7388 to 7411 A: 14.2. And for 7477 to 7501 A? 14.1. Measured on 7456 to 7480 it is 14.3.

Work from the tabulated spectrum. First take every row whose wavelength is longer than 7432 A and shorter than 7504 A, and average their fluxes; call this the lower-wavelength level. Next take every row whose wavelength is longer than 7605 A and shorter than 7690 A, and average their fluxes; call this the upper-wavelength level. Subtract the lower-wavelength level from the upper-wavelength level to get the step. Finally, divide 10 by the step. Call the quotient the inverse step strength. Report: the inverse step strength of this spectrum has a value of -11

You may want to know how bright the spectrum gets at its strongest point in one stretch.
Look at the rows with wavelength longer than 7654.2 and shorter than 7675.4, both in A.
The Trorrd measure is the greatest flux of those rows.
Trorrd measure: 14.2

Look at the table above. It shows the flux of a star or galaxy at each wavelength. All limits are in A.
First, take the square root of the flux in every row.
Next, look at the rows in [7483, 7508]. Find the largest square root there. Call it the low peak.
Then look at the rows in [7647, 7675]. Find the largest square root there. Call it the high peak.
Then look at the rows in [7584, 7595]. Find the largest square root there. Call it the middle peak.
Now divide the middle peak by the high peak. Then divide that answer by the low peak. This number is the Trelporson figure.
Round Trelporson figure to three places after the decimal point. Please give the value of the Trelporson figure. 0.263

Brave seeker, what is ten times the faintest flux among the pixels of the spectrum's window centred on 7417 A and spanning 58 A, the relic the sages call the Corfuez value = 131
